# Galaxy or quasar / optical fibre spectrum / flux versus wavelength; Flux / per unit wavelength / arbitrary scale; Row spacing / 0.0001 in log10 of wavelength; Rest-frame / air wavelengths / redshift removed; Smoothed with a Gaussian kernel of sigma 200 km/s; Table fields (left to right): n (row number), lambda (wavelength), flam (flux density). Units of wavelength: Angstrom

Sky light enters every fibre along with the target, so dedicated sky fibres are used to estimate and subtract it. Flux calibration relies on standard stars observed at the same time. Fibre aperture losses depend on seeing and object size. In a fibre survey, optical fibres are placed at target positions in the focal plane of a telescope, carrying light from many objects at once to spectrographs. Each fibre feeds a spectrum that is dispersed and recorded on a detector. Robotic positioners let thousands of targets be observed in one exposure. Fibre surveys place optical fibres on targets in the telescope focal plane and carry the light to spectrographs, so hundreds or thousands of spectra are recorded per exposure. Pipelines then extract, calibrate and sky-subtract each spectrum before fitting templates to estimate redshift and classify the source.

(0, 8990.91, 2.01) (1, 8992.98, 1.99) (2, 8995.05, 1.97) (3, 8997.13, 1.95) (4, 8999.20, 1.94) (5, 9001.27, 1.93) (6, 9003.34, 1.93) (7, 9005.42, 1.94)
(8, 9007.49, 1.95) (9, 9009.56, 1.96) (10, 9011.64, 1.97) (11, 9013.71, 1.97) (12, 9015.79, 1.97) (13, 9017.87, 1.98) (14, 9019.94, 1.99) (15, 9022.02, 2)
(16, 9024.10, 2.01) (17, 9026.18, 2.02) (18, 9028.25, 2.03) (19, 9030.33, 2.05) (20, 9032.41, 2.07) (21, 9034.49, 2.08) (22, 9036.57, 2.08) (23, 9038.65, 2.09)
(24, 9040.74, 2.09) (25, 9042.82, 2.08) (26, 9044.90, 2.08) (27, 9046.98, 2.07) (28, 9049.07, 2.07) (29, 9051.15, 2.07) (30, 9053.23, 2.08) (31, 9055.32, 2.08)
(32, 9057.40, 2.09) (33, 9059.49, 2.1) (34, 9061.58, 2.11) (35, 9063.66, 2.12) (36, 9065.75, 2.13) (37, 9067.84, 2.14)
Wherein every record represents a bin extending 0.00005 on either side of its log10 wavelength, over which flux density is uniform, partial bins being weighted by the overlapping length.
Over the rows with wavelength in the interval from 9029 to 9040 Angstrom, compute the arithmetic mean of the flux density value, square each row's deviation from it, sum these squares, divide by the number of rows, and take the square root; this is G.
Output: 0.014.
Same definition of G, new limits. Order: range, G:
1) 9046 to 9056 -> 0.005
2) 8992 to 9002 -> 0.022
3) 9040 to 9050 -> 0.007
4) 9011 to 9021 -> 0.008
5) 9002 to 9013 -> 0.014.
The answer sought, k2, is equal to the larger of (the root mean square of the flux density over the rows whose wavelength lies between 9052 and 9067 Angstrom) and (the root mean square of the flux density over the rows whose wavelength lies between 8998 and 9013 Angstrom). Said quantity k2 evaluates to 2.10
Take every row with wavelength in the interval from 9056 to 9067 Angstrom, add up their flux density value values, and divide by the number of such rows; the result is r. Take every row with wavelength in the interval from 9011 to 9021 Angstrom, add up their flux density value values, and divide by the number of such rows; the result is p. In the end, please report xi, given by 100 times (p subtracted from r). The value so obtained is 13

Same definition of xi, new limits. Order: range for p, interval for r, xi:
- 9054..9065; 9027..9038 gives -4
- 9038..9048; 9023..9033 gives -5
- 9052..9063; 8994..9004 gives -15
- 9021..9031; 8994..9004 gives -8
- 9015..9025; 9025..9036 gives 6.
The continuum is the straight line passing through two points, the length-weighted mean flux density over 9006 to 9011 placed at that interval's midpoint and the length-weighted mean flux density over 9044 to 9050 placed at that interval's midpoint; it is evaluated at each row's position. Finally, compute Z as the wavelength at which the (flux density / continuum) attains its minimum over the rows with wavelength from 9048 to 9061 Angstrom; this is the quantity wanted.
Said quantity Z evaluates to 9055.32 Angstrom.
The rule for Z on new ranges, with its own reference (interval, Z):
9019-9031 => 9019.94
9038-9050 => 9049.07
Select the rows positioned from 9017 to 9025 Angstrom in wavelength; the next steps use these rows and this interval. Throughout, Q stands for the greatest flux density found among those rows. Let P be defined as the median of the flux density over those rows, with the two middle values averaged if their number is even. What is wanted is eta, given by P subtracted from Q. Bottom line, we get 0.015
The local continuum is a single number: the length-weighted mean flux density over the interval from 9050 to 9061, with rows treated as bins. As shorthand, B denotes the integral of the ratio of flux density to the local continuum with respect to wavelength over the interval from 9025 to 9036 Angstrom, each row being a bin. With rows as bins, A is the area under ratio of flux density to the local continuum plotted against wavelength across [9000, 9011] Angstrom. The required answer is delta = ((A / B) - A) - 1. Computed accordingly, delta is -10.3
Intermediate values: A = 10.3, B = 10.8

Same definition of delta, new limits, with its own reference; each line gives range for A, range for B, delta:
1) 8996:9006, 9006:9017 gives -9.4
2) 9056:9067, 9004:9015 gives -11.1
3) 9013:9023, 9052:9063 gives -9.6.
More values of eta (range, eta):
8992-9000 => 0.030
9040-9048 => 0.010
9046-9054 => 0.010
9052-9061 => 0.015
